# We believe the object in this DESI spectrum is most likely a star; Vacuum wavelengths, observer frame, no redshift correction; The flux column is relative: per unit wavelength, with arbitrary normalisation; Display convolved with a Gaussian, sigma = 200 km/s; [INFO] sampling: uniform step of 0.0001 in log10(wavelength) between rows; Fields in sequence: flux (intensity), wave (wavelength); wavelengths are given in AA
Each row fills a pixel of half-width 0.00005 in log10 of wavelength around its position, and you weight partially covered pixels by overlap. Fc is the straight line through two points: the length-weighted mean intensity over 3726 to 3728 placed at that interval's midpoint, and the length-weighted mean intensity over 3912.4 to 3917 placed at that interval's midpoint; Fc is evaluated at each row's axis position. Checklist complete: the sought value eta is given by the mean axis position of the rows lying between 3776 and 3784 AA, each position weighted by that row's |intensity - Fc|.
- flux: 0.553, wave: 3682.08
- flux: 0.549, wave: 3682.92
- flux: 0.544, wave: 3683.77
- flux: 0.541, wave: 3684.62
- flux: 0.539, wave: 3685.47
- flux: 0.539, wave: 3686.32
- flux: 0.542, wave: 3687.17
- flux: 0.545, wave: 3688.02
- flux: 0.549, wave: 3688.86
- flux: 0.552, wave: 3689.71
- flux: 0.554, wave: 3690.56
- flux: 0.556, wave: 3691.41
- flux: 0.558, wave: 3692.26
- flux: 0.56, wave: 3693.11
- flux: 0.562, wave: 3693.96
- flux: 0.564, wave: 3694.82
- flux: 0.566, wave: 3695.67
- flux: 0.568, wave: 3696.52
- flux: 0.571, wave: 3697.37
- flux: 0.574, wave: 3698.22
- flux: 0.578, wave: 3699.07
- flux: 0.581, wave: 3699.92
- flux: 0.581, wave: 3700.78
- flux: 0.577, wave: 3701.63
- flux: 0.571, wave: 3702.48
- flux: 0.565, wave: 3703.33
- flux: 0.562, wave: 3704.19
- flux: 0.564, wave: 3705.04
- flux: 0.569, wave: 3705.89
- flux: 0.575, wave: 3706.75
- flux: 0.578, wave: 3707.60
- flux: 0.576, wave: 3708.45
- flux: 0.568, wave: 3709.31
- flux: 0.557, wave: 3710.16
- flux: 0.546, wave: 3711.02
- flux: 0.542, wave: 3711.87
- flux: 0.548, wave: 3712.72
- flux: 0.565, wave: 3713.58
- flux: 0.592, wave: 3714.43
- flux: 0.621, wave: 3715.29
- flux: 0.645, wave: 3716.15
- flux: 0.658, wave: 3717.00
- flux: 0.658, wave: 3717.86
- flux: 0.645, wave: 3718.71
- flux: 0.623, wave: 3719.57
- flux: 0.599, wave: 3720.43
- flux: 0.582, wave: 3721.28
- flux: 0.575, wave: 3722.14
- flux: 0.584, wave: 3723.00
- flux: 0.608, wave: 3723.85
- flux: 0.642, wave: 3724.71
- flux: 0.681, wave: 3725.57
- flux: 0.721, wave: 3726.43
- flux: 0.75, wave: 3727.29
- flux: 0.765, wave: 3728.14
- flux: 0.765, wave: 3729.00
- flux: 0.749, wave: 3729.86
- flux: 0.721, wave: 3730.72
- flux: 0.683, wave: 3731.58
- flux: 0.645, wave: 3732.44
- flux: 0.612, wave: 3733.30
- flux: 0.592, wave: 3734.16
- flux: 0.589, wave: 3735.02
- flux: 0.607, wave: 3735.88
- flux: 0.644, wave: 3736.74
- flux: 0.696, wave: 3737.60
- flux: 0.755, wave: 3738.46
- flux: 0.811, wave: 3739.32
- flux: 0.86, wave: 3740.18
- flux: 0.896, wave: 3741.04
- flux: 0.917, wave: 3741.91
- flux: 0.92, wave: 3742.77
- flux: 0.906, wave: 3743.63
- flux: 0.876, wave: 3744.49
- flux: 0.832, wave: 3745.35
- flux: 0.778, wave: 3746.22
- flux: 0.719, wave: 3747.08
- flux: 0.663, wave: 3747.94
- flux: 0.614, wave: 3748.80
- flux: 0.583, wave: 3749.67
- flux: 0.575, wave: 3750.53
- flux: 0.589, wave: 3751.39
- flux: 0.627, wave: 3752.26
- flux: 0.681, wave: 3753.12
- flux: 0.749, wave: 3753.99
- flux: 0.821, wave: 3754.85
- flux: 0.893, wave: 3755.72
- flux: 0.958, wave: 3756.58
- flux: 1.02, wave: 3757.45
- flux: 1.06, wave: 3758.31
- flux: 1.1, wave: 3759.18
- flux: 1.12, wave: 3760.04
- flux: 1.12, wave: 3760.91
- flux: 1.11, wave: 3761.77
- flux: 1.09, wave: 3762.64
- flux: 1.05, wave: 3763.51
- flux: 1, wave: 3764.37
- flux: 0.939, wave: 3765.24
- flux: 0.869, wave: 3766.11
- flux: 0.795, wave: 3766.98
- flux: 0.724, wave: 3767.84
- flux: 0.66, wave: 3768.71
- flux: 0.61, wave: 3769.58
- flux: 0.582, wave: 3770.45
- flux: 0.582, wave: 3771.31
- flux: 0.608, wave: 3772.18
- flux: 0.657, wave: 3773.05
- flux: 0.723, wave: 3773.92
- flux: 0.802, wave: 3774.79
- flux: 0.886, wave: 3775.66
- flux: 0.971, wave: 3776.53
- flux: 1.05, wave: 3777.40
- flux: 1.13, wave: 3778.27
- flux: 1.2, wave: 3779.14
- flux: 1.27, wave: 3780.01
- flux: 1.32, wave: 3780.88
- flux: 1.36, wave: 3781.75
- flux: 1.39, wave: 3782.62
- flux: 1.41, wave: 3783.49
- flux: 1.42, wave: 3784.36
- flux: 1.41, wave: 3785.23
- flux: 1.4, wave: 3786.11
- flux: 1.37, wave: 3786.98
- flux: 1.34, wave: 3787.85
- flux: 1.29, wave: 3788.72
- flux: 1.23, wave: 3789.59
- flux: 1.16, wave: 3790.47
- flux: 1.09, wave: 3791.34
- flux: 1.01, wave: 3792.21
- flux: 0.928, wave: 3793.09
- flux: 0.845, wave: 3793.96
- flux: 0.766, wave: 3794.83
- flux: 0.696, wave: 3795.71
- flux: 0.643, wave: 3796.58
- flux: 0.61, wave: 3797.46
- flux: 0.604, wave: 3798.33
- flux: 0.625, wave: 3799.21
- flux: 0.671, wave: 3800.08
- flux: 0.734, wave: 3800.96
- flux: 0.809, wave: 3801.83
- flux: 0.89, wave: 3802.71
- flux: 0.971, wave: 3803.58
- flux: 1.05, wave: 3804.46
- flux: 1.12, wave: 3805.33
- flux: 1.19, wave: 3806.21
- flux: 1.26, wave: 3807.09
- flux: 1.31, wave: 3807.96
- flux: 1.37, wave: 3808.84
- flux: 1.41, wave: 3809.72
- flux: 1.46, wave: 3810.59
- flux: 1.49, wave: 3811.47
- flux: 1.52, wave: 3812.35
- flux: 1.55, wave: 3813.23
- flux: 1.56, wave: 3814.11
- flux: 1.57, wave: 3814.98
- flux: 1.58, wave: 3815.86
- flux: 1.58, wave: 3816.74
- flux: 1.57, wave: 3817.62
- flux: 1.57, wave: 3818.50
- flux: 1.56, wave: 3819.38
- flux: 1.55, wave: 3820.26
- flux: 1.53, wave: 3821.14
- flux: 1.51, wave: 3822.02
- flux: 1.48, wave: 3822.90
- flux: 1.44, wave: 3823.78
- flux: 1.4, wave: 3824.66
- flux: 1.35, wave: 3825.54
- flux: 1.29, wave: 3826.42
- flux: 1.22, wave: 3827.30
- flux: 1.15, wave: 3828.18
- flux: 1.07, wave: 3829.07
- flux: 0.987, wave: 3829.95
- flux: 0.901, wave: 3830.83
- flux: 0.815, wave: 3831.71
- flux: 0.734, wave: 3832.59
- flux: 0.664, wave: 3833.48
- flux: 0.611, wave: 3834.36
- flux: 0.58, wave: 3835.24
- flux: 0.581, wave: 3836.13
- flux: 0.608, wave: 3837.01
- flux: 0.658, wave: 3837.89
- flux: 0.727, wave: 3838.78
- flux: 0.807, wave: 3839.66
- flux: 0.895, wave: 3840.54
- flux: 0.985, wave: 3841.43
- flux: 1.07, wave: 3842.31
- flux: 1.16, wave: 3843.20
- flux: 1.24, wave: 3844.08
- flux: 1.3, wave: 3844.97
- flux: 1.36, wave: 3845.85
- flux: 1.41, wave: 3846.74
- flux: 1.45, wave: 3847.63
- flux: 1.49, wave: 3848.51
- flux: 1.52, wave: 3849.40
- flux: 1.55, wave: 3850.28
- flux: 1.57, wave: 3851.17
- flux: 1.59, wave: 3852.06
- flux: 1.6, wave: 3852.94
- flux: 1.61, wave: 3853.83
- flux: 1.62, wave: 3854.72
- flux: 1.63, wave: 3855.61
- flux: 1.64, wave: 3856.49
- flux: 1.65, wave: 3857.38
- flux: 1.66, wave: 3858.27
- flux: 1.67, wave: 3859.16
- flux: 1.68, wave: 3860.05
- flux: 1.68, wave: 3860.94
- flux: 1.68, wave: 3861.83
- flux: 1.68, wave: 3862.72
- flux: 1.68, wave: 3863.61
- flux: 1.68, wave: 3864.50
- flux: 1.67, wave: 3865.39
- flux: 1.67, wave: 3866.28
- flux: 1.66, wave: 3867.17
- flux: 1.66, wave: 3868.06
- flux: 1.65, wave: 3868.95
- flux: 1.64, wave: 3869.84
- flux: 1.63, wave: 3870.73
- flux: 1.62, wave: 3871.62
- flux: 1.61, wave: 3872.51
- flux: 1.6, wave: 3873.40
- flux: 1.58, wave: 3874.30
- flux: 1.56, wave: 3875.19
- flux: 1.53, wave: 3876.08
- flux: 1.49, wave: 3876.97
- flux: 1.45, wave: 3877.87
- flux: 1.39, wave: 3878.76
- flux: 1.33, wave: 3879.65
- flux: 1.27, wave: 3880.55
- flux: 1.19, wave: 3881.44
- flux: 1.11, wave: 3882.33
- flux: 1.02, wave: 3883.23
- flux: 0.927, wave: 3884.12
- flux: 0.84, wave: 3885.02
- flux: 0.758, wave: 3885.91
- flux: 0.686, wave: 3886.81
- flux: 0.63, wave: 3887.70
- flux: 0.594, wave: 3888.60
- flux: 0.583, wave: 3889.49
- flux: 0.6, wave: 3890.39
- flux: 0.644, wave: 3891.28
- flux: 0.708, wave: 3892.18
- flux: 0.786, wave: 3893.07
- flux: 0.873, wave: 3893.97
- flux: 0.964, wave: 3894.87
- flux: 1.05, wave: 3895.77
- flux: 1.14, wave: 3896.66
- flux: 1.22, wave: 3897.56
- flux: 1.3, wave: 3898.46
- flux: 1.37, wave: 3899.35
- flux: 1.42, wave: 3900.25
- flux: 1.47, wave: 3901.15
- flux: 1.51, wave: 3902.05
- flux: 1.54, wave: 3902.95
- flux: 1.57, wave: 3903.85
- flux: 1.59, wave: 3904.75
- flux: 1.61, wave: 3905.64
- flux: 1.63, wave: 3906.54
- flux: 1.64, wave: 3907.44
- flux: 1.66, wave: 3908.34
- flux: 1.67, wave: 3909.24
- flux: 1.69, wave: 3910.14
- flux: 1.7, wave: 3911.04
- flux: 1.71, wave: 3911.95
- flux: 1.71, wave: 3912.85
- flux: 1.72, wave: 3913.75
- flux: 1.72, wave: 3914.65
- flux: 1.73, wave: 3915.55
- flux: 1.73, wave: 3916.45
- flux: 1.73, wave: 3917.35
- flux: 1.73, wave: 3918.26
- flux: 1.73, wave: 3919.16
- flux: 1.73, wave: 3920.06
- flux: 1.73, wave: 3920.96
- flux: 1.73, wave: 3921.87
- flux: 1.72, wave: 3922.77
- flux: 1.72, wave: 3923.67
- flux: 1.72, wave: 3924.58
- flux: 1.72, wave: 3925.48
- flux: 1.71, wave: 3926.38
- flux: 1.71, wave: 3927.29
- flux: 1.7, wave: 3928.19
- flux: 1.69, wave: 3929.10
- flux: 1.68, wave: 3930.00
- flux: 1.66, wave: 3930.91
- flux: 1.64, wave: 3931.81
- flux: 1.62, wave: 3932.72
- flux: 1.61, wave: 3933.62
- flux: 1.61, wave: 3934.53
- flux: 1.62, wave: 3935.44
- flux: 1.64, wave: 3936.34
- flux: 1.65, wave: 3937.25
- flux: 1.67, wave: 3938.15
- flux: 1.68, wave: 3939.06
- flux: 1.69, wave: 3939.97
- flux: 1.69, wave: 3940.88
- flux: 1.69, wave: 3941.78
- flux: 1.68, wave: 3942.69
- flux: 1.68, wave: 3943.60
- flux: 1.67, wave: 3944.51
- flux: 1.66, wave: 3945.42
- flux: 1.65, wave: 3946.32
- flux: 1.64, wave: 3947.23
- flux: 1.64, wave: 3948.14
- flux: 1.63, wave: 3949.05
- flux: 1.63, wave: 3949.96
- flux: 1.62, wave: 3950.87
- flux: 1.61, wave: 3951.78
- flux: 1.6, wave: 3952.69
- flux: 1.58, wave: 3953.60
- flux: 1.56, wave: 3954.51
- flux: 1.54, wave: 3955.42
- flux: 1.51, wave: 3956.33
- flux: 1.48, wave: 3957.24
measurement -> 3781.3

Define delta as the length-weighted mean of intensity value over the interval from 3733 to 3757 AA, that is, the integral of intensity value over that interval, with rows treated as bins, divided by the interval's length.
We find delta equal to 0.74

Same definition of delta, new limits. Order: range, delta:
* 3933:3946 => 1.66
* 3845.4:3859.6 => 1.56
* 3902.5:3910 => 1.62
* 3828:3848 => 0.94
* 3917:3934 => 1.70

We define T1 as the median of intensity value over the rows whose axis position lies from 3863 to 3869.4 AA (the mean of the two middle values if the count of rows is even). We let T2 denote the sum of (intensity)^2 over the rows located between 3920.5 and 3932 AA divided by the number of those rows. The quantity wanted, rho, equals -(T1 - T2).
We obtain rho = 1.2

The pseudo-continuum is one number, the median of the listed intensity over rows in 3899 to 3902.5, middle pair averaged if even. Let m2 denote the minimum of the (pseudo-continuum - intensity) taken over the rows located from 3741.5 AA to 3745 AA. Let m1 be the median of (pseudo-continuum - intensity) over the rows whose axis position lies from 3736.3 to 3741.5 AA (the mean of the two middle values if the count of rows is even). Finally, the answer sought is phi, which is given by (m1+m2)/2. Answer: 0.59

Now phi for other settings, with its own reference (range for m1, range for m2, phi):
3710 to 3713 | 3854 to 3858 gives 0.35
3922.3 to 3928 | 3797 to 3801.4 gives 0.22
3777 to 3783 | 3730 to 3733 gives 0.45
